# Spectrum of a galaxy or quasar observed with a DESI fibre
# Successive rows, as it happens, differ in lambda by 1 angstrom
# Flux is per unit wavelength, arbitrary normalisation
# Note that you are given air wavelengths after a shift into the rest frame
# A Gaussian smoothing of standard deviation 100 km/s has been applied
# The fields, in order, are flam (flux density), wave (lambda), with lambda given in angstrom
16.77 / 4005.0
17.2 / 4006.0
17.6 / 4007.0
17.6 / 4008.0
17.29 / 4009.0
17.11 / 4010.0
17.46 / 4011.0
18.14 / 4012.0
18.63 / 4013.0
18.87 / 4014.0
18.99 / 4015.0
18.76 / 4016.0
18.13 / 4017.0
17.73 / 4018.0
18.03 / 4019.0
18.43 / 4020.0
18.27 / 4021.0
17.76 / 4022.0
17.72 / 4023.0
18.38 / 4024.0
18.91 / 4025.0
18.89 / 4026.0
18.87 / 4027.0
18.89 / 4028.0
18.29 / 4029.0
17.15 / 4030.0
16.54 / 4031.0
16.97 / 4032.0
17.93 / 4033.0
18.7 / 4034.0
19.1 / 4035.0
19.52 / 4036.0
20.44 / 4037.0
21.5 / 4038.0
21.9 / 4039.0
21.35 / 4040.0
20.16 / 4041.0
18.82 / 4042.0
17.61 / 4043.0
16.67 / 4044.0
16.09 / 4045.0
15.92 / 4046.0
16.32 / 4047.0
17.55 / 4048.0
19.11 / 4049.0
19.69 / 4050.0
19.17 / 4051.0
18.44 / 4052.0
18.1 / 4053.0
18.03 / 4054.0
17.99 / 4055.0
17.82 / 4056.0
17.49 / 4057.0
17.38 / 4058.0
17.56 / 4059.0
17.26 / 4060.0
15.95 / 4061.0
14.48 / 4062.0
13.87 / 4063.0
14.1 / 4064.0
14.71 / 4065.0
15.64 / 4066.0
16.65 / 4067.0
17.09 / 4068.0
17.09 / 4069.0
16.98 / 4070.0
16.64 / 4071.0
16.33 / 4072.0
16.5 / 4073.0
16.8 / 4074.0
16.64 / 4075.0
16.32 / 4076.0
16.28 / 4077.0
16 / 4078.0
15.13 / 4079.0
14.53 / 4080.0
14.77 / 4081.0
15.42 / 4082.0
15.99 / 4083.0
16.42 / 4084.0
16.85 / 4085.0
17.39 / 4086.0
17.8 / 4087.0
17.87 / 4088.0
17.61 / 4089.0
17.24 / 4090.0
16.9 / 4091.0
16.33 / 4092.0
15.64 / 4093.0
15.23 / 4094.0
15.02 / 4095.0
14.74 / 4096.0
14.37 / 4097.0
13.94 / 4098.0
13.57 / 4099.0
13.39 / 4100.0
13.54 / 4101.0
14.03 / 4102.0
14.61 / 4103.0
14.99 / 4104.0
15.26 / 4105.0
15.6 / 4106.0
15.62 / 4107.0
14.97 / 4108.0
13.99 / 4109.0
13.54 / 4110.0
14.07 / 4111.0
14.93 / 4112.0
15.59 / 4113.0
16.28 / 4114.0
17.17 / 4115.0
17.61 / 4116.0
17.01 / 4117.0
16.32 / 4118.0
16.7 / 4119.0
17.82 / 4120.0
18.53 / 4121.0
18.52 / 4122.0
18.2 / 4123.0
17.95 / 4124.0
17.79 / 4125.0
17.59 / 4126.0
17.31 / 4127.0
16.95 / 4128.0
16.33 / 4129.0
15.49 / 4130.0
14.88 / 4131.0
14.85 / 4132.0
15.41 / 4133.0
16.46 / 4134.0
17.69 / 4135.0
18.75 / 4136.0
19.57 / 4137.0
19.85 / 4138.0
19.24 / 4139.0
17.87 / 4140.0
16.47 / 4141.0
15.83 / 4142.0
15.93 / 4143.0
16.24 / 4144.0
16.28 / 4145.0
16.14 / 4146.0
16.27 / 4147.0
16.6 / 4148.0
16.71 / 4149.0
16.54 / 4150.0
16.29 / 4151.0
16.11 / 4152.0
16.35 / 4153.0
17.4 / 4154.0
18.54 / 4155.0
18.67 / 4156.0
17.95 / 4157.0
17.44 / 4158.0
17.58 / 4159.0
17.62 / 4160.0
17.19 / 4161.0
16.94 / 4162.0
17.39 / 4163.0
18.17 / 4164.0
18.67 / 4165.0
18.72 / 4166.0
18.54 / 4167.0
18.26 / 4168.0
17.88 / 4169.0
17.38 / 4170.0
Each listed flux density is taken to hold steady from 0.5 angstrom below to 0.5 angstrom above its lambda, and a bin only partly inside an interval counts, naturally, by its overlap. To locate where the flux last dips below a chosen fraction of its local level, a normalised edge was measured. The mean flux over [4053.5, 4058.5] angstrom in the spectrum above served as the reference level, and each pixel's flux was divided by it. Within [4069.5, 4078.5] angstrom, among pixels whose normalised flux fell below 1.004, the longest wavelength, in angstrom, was 4078.0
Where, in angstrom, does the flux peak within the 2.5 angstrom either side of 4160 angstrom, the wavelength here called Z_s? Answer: 4160.0 angstrom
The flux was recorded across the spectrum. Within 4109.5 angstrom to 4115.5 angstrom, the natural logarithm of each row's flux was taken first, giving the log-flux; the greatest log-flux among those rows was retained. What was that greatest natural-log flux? 2.84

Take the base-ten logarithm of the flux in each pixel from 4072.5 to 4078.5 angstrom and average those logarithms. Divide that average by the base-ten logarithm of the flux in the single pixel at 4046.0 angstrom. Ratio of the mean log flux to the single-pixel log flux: 1.01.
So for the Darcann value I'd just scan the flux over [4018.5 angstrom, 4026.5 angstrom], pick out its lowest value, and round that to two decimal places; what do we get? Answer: 17.72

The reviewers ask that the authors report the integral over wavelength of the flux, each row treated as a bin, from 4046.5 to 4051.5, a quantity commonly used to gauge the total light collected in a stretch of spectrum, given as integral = 92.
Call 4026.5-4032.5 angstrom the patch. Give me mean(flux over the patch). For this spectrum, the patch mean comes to 17.8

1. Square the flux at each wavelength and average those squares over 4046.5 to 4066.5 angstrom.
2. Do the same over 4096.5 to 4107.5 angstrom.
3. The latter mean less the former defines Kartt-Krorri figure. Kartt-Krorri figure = -84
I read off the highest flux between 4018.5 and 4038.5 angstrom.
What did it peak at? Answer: 21.5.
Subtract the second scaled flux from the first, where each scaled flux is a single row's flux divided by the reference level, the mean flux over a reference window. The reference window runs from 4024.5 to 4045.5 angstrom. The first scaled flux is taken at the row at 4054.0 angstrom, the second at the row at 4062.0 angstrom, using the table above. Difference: 0.19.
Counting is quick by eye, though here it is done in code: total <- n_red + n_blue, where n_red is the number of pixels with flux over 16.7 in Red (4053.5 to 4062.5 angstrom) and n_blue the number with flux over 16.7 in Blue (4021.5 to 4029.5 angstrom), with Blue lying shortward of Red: 15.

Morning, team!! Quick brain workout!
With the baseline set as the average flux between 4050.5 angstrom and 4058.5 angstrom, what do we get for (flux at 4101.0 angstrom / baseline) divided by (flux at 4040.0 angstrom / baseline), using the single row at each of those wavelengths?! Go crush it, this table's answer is 0.63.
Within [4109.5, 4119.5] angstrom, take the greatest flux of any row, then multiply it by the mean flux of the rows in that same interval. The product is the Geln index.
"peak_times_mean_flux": 280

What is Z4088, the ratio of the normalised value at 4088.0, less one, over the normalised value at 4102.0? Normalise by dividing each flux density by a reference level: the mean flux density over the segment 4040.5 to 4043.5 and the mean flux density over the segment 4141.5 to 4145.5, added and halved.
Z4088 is 0.029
